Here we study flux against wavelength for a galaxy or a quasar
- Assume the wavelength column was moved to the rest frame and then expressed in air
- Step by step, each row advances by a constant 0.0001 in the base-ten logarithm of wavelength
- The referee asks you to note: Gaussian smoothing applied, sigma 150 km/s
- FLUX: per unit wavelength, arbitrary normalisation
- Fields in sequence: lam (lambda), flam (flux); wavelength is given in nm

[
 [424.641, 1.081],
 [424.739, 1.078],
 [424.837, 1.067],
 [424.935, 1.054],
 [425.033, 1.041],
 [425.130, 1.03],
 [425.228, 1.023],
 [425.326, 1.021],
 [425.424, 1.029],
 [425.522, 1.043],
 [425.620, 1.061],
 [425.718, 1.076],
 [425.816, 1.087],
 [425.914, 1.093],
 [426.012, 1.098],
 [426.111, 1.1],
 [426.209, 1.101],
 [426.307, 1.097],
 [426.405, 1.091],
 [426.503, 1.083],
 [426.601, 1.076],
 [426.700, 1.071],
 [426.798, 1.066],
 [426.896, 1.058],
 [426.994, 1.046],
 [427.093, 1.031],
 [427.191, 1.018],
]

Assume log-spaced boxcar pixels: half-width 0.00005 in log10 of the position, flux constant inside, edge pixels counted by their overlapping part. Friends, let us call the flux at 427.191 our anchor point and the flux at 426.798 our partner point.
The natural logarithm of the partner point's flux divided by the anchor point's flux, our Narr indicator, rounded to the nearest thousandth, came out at 0.046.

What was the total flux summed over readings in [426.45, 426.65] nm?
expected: 2.16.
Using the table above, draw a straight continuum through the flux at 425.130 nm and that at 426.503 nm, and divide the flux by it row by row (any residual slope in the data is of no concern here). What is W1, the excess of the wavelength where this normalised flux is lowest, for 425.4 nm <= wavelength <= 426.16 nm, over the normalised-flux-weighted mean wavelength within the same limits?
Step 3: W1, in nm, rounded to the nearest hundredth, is -0.35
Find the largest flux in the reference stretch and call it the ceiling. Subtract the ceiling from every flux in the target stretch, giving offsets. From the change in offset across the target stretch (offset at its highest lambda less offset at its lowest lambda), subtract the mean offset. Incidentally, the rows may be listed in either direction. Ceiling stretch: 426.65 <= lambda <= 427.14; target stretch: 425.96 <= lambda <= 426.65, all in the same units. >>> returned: -0.04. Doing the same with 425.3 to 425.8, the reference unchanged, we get 0.08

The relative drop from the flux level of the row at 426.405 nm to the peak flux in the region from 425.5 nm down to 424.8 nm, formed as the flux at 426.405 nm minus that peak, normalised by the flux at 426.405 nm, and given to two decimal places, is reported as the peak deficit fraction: 0.02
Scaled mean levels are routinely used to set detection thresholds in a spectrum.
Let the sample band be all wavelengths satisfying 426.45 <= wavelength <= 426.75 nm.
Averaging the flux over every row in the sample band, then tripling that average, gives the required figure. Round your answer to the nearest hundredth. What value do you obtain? 3.23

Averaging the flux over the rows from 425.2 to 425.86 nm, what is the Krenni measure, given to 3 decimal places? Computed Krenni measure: 1.049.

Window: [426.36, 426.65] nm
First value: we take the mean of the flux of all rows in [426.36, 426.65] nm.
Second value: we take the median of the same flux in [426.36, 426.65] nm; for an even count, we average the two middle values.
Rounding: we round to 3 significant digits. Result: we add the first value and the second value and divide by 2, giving 1.08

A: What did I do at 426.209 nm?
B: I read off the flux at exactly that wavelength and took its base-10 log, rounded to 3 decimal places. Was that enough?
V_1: 0.042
